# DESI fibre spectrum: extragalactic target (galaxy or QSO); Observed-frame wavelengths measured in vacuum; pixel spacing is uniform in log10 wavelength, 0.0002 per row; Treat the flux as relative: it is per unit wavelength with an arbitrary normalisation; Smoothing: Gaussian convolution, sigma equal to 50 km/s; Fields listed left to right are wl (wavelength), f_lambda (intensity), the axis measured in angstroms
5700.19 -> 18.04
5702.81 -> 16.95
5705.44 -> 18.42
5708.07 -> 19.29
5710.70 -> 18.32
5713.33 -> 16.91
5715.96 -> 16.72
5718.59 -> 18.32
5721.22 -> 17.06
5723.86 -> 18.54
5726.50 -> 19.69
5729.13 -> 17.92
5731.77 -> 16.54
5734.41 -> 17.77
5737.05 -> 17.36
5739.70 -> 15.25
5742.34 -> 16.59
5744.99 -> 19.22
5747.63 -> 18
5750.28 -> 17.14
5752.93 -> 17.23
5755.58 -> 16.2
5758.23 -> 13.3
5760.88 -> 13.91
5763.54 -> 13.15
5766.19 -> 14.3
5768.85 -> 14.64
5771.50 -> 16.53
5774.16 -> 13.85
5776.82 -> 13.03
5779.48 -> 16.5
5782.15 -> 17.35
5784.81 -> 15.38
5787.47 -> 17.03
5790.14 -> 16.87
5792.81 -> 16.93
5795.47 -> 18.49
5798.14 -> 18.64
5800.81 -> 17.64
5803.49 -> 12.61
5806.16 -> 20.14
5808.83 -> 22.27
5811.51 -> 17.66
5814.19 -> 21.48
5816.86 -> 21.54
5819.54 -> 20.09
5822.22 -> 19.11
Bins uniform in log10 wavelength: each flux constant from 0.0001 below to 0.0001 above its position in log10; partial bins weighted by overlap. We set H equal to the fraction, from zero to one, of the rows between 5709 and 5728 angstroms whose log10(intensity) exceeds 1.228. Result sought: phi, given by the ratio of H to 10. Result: 0.086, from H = 0.86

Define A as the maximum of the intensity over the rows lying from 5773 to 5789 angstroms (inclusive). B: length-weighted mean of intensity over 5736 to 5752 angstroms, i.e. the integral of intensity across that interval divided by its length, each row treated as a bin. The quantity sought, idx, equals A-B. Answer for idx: 0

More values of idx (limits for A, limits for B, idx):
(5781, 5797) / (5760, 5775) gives 4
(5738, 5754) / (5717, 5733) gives 1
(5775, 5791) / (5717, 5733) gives -1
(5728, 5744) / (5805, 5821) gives -3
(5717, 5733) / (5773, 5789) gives 4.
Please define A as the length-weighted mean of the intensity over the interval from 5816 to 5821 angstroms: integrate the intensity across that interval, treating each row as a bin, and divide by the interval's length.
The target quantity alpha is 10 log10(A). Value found 13.2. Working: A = 20.7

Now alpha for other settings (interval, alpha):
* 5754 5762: 11.6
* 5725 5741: 12.4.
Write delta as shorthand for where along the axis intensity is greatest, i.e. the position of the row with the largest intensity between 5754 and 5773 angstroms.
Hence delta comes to 5771.50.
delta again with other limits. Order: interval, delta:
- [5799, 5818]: 5808.83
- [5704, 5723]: 5708.07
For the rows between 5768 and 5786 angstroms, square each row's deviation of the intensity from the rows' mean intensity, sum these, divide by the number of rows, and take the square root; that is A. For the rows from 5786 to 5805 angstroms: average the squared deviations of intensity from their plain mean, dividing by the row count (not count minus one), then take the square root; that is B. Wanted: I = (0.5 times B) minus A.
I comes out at -0.52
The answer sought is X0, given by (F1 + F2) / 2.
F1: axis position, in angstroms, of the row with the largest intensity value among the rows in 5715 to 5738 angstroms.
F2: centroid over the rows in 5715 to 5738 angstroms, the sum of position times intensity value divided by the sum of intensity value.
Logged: 5726.5 angstroms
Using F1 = 5726.50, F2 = 5726.5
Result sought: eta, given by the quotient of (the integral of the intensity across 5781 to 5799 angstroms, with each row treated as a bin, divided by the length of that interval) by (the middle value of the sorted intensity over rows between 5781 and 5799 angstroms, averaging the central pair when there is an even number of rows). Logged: 1.01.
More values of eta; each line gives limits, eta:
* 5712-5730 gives 1.00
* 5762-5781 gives 1.02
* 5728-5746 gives 0.99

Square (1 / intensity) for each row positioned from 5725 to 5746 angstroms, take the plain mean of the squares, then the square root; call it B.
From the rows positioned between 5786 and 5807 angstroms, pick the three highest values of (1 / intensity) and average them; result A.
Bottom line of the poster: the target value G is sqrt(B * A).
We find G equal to 0.0616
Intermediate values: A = 0.066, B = 0.058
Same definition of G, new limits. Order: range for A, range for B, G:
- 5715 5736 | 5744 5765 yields 0.0619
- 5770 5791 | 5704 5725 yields 0.0632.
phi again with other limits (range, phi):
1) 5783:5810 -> 0.070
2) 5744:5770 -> 0.040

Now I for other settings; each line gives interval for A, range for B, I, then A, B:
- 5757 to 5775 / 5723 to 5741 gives -0.39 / 1.05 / 1.31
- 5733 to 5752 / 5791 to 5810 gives 0.24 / 1.14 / 2.77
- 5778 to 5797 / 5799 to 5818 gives 0.71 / 0.86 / 3.14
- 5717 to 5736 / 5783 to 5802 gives -0.44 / 0.95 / 1.03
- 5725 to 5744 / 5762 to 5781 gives -0.62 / 1.29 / 1.34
